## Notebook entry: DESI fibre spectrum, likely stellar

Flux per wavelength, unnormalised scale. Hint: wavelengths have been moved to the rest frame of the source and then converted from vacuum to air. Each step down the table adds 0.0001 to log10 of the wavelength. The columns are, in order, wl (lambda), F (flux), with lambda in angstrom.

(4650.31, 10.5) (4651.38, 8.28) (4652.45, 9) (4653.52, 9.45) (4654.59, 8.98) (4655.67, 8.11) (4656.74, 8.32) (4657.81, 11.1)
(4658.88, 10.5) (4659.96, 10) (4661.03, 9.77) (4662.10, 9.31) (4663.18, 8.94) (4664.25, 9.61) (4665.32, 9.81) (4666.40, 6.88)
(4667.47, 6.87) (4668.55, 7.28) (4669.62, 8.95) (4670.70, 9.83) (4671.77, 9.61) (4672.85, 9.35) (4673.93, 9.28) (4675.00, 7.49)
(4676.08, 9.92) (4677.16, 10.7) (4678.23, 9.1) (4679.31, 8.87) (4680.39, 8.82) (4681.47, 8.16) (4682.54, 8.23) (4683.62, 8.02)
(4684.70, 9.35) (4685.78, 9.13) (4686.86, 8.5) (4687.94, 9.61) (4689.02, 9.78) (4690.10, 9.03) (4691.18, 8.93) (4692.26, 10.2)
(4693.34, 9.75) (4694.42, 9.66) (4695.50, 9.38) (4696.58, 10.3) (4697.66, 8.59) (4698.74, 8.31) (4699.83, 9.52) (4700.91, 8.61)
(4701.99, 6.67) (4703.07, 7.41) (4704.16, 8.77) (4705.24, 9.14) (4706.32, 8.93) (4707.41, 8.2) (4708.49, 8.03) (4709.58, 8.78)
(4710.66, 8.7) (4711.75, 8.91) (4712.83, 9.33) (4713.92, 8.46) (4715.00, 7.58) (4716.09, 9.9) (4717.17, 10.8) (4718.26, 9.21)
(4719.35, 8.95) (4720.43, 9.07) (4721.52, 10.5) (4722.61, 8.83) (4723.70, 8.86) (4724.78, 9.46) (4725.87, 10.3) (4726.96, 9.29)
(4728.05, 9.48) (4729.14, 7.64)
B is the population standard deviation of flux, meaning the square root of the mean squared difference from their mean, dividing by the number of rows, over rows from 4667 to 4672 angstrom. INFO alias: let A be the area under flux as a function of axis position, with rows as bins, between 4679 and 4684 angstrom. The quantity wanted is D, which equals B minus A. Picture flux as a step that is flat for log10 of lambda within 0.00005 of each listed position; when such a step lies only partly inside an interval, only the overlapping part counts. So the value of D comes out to -40.9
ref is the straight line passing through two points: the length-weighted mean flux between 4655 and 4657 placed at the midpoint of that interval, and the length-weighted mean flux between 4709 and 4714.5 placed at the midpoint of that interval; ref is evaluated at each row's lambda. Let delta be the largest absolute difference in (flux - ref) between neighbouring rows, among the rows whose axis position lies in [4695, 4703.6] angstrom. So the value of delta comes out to 1.95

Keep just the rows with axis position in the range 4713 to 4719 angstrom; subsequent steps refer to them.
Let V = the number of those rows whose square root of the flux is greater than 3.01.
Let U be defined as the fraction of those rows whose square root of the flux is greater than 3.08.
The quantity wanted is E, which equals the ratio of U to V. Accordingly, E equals 0.13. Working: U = 0.40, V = 3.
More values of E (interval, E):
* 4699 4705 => 0.20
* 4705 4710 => 0.00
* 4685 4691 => 0.13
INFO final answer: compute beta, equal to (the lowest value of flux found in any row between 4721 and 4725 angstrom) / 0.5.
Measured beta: 17.7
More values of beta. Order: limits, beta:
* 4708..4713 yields 16.1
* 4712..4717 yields 15.2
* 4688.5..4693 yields 17.9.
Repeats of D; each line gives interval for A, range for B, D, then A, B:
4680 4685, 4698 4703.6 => -41.4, 42.4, 0.98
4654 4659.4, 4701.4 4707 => -49.8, 50.8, 0.97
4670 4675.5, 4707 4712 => -49.8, 50.1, 0.34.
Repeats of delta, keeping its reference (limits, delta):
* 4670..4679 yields 2.42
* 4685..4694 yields 1.26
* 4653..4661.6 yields 2.77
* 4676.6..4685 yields 1.61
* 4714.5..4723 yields 2.31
